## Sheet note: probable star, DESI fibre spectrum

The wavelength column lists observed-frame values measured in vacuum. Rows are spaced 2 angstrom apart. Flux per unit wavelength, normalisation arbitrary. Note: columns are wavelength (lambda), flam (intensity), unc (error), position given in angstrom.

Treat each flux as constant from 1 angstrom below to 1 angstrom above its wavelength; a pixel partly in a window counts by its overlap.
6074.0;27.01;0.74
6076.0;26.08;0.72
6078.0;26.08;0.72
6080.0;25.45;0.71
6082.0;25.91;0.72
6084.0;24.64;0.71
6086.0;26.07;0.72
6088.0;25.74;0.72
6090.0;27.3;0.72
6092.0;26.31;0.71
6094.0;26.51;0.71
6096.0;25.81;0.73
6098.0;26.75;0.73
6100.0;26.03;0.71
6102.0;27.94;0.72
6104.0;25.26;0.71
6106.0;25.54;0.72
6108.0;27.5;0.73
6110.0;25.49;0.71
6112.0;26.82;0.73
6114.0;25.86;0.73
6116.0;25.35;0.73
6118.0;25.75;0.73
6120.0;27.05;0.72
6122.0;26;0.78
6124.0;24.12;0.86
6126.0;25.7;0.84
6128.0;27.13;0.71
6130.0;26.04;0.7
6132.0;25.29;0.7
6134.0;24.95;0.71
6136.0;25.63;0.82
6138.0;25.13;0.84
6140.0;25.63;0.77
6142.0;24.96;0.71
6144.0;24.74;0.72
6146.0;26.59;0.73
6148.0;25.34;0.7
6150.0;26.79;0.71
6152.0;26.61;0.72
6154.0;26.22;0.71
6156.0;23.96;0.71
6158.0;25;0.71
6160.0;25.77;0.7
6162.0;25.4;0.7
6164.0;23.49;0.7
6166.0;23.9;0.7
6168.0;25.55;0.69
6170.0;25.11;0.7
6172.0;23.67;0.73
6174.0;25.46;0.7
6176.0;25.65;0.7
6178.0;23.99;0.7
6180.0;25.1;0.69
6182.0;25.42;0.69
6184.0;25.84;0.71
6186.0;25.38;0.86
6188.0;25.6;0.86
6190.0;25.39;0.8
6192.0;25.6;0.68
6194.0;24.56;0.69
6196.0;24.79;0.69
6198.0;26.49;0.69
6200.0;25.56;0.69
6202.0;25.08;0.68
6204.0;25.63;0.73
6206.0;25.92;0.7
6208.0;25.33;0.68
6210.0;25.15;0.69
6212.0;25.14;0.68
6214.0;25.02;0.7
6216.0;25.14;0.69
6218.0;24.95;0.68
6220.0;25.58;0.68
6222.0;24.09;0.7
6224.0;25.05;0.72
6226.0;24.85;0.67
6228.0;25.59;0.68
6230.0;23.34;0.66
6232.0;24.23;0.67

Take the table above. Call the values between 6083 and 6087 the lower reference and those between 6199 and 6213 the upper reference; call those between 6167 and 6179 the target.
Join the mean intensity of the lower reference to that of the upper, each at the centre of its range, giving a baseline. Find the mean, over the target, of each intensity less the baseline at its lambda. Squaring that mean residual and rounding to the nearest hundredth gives 0.23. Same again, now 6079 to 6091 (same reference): 0.25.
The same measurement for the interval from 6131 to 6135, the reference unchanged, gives 0.06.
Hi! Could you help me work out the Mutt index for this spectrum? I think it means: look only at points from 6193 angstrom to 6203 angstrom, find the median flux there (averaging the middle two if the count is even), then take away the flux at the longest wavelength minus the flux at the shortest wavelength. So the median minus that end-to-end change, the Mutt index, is 24.6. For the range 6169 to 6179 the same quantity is 26.2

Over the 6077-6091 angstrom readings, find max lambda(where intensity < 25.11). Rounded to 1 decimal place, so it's 6084.0 angstrom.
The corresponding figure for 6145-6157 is 6156.0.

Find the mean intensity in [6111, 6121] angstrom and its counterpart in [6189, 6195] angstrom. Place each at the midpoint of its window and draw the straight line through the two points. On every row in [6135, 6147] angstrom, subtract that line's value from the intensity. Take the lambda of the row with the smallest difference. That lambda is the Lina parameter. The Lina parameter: 6144.0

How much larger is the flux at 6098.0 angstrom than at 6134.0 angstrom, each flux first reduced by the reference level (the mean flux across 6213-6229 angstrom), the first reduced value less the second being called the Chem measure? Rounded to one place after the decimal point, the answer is 1.8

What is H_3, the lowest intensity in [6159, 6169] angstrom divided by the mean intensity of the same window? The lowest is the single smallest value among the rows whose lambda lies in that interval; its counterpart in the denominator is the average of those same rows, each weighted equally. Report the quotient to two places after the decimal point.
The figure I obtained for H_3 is 0.95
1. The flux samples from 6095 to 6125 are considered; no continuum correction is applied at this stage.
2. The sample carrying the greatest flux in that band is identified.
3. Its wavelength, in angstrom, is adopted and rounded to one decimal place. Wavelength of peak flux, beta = 6102.0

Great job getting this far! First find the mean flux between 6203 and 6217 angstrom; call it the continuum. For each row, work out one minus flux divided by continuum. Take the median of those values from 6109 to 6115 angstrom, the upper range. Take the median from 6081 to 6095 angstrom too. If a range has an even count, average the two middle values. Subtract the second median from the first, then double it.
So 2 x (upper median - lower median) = 0.017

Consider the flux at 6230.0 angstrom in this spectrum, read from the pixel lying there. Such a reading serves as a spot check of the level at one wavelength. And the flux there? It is 23.34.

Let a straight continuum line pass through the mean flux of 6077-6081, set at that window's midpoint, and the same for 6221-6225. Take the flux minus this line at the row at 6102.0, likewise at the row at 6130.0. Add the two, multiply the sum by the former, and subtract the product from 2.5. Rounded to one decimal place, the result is -4.7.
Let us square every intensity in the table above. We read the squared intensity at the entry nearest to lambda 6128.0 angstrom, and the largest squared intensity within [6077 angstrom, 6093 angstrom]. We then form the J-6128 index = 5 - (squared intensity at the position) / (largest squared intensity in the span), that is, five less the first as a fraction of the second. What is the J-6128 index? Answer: 4.01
